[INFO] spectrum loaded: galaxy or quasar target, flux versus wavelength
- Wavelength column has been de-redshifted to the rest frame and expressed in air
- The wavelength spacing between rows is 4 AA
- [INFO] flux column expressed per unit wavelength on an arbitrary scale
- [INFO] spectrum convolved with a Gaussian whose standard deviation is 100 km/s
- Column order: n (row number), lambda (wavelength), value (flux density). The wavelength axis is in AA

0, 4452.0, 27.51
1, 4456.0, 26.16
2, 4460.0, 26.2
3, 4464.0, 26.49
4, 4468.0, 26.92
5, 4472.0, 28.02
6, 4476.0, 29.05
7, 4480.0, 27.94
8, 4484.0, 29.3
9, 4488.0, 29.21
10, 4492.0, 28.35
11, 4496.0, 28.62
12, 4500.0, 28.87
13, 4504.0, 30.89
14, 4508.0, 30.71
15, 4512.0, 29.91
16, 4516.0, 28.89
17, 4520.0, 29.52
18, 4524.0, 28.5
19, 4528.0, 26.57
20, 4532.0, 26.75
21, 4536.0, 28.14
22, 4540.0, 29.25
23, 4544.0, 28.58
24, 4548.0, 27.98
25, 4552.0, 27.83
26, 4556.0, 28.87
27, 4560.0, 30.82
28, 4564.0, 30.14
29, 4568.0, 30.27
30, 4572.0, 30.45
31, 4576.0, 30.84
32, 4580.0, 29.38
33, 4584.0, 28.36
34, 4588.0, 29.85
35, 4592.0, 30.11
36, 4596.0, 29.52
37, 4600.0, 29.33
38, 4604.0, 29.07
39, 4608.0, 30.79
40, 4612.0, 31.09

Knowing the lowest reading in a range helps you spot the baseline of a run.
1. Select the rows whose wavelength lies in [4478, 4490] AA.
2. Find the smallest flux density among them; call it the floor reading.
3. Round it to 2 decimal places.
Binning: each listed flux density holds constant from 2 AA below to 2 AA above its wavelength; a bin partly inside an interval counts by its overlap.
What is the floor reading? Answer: 27.94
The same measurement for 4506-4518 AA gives 28.89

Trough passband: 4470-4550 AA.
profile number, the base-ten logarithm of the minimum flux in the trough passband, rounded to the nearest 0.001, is 1.424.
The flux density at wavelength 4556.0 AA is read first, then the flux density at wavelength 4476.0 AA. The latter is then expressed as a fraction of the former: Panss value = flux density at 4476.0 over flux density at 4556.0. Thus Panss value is 1.01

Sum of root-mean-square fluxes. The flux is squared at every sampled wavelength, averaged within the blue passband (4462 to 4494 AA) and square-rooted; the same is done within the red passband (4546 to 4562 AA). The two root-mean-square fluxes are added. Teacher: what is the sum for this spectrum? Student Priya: 57.1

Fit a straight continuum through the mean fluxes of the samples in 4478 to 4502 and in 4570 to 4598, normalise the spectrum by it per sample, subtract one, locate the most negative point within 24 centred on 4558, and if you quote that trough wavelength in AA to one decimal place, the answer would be 4552.0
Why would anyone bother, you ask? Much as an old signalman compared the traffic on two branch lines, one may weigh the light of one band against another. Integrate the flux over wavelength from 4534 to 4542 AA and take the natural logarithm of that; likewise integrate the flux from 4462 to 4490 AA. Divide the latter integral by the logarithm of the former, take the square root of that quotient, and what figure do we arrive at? 12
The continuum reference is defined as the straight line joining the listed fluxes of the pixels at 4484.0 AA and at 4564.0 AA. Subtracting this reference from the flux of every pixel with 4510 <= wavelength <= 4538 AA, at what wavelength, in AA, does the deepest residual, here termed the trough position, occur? 4528.0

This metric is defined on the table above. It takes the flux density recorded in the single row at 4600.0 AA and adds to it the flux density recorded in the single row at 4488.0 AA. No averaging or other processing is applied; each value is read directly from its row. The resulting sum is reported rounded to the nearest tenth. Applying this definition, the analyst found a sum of 58.5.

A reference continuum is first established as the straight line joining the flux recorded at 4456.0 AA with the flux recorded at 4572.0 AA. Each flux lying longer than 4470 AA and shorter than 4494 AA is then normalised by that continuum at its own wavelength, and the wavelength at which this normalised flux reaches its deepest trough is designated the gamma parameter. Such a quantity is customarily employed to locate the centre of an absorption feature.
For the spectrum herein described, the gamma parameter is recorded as 4492.0 AA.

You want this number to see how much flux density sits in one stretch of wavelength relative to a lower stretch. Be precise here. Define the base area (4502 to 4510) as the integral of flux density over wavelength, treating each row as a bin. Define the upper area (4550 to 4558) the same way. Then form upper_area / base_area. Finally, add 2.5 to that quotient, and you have 3.42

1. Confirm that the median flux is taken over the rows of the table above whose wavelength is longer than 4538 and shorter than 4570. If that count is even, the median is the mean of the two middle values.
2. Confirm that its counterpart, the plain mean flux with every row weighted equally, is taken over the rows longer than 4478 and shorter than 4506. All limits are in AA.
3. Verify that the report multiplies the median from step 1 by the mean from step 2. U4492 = 843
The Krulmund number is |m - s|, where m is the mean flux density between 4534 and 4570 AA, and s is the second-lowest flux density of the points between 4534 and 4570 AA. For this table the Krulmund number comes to 1.1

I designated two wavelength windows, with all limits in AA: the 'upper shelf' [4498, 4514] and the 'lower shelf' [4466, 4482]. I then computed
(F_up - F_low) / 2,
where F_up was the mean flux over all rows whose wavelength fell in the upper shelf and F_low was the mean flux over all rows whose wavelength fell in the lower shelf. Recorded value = 1.06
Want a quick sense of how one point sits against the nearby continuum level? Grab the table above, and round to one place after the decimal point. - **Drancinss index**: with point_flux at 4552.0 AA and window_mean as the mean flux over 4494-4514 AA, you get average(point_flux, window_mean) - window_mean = -1.0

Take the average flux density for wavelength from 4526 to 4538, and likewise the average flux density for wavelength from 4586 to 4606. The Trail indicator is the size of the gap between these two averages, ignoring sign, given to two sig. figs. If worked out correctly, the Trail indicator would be 2.4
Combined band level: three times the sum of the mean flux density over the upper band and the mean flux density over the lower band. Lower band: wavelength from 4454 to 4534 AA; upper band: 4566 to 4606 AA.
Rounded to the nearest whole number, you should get 174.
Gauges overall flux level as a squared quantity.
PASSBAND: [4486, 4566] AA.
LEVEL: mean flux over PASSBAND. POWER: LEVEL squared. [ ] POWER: 836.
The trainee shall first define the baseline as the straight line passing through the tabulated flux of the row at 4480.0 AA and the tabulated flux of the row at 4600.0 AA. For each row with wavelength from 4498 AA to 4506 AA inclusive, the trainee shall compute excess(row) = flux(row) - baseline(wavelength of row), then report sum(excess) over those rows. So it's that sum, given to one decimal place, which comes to 3.4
